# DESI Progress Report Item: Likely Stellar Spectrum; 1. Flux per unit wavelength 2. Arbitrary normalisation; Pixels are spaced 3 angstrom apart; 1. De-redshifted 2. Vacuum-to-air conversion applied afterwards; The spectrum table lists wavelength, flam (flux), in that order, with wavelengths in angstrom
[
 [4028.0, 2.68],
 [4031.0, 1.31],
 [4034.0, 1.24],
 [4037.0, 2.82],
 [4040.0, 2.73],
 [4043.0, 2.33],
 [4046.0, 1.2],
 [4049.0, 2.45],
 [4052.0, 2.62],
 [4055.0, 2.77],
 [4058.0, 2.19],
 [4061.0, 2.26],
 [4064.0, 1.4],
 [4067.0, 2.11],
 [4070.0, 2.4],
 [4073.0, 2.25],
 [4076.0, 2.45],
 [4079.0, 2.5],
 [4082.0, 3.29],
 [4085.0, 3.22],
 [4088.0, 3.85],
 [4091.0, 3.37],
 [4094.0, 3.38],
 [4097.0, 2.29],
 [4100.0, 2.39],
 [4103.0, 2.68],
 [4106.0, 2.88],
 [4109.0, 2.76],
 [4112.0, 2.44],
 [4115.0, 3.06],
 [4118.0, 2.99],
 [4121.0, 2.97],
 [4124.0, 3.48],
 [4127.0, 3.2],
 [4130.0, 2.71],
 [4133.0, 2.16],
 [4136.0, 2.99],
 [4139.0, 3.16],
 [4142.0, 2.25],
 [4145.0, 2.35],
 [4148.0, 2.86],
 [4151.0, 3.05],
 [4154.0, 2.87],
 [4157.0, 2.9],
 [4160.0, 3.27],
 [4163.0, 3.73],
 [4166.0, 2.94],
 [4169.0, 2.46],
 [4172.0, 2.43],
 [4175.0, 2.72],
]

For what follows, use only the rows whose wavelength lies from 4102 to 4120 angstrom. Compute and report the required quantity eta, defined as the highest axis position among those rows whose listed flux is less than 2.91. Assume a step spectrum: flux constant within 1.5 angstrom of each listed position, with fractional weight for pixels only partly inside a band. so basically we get 4112.0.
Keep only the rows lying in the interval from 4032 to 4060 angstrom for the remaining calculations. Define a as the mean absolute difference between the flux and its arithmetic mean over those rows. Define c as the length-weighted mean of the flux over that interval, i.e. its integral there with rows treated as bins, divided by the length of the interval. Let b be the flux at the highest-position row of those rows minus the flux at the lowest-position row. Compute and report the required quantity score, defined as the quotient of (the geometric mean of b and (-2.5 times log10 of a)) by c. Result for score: 0.39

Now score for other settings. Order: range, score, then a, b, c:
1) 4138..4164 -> 0.29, 0.324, 0.57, 2.9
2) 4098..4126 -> 0.45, 0.251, 1.09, 2.8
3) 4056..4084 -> 0.51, 0.305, 1.10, 2.3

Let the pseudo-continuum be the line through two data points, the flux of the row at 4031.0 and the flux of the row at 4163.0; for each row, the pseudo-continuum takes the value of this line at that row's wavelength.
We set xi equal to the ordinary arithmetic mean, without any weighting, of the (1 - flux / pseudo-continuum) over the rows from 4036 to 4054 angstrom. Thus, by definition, -0.53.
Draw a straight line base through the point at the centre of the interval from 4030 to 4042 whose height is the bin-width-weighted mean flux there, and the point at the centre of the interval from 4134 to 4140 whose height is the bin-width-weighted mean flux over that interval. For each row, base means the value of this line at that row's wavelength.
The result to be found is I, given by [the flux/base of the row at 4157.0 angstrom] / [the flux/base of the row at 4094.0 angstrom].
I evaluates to 0.70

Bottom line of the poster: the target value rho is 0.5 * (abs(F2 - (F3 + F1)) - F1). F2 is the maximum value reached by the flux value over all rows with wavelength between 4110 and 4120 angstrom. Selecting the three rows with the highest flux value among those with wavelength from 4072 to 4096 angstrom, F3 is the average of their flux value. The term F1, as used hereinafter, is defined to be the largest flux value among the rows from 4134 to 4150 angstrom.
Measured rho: 0.24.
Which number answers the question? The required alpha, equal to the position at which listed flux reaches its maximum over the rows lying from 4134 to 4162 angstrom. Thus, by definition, 4160.0 angstrom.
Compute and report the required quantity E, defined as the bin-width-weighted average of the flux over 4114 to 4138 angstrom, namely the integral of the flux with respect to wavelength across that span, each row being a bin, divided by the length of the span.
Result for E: 2.9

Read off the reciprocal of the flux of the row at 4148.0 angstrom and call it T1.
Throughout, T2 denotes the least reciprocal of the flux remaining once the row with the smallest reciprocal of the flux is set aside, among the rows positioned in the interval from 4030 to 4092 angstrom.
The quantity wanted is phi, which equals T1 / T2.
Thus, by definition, 1.18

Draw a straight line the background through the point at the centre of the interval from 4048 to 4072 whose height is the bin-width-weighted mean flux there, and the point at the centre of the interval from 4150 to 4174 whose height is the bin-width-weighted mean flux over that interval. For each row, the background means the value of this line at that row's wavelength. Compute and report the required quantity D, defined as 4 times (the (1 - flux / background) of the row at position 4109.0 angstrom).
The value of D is -0.3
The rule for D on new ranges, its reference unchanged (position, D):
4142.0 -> 0.8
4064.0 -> 1.6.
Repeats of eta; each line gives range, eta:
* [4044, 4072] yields 4070.0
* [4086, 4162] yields 4157.0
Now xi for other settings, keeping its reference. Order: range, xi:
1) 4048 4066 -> -0.30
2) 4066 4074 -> -0.11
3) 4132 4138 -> 0.20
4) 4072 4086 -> -0.25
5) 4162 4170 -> 0.19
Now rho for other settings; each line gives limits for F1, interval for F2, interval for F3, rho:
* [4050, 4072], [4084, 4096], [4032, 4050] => -0.59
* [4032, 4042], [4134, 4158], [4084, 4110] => 0.19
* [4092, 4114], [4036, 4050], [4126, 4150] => 0.15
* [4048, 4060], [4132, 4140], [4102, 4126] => 0.01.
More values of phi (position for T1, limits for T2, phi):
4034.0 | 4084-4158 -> 2.81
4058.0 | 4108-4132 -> 1.46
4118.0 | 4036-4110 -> 1.13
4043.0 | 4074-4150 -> 1.49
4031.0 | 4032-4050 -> 2.08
